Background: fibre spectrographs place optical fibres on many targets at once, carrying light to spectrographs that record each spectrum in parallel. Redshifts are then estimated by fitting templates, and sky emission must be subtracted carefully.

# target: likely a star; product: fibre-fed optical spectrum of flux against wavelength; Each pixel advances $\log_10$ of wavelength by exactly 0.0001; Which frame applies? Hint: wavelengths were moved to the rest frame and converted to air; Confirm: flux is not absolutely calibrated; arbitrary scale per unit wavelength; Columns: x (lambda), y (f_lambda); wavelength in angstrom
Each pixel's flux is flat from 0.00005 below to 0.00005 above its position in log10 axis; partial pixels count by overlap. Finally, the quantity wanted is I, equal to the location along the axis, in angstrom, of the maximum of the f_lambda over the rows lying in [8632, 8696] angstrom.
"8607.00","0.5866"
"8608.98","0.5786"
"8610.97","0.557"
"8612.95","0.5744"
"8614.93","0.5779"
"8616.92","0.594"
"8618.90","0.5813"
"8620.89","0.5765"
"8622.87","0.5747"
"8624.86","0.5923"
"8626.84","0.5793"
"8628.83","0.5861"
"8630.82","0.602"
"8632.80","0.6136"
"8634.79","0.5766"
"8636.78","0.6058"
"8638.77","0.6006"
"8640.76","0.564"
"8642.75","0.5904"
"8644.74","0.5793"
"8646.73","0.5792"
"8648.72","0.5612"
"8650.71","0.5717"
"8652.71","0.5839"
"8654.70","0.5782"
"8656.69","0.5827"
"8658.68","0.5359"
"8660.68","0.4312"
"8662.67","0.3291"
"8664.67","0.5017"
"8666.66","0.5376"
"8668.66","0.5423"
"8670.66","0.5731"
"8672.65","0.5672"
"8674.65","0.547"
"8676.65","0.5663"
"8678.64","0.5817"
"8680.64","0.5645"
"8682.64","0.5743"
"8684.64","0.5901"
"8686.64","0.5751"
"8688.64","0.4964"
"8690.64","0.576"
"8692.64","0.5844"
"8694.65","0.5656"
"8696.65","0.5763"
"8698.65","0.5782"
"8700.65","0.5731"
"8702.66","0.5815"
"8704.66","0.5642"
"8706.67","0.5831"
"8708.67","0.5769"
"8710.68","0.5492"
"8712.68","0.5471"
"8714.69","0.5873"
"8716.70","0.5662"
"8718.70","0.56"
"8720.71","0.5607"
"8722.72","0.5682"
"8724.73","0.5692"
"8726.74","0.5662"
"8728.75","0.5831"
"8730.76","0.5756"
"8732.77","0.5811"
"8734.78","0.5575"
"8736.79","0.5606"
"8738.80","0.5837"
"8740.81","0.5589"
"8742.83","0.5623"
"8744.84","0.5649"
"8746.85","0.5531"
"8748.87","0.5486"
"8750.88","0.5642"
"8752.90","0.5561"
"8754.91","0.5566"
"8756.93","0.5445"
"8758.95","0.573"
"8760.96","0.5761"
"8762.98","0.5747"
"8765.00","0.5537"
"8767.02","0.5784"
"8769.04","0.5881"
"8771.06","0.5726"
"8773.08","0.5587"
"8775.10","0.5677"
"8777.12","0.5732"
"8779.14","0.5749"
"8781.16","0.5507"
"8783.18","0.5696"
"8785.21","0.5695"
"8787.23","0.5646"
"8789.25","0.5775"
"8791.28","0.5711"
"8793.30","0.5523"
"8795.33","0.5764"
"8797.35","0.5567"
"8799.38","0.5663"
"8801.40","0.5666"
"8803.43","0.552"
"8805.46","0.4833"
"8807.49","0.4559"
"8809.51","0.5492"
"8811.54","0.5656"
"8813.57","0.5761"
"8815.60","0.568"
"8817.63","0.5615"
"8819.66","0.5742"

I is 8632.80 angstrom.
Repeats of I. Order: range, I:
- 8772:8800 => 8789.25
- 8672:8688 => 8684.64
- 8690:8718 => 8714.69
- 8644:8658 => 8652.71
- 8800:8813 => 8801.40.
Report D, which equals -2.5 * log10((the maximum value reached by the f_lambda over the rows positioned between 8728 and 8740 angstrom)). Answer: 0.585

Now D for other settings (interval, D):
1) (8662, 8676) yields 0.604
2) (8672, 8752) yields 0.573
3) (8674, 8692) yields 0.573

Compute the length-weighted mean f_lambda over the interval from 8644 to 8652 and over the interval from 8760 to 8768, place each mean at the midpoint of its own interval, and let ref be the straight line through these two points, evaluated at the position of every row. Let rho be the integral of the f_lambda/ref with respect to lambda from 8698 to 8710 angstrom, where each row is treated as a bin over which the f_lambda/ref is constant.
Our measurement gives 12.1 angstrom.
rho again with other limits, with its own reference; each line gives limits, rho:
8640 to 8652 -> 12.0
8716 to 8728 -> 11.9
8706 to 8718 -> 11.9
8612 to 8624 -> 12.1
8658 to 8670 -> 10.1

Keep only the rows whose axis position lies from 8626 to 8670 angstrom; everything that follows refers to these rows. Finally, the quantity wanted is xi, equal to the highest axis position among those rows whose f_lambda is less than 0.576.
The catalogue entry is 8668.66 angstrom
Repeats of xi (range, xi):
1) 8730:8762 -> 8758.95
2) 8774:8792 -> 8791.28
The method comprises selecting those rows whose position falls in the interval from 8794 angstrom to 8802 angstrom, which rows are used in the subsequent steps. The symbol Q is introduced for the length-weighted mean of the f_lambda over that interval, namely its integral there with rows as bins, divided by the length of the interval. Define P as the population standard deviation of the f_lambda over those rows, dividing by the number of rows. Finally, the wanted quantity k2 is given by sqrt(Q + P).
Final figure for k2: 0.757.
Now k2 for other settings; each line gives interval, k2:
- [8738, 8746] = 0.759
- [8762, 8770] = 0.765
